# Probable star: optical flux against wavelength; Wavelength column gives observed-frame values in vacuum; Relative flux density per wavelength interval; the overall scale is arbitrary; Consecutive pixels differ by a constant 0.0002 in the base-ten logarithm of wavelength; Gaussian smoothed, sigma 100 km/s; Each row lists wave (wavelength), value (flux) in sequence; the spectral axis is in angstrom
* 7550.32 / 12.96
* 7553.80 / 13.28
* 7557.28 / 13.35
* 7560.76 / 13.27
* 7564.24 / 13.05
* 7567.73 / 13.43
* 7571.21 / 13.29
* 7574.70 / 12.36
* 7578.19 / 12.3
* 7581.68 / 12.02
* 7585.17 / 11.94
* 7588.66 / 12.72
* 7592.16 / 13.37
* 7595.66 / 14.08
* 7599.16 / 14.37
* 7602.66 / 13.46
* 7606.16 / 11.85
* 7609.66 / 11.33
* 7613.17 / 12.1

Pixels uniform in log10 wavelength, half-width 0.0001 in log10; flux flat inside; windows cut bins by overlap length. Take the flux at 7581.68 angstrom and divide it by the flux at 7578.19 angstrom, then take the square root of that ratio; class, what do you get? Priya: 0.99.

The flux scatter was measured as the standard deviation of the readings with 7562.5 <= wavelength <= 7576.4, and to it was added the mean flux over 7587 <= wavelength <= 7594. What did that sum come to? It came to 13.5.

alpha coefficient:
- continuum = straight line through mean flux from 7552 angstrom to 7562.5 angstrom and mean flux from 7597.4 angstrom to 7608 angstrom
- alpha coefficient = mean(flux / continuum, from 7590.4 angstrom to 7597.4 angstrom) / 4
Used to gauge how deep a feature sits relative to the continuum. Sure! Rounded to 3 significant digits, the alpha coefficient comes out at 0.259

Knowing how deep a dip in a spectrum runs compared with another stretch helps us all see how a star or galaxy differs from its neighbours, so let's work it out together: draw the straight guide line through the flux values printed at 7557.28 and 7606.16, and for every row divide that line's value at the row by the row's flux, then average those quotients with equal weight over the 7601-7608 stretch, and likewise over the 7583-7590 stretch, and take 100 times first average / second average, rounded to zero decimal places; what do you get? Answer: 93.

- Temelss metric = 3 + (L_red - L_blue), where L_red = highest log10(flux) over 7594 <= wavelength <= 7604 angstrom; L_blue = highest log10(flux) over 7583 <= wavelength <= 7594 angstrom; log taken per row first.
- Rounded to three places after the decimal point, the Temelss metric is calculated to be 3.031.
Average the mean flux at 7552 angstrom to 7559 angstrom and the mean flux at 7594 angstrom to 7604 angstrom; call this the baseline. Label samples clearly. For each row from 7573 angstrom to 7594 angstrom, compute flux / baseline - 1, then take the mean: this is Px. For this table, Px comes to -0.087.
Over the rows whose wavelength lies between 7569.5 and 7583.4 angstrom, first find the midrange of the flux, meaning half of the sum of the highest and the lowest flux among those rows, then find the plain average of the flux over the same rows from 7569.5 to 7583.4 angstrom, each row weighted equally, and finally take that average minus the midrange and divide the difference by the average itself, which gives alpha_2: -0.013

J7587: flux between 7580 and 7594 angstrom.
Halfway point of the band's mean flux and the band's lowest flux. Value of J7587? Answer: 12.2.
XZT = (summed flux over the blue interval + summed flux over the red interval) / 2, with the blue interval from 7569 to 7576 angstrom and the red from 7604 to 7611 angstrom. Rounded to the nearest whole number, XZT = 24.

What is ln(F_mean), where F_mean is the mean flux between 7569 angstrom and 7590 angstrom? 2.52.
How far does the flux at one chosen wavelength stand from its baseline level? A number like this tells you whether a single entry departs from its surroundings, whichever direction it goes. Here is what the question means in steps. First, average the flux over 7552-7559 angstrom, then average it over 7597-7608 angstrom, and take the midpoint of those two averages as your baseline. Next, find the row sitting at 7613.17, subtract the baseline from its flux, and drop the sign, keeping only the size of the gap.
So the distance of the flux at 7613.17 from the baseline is 1.2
